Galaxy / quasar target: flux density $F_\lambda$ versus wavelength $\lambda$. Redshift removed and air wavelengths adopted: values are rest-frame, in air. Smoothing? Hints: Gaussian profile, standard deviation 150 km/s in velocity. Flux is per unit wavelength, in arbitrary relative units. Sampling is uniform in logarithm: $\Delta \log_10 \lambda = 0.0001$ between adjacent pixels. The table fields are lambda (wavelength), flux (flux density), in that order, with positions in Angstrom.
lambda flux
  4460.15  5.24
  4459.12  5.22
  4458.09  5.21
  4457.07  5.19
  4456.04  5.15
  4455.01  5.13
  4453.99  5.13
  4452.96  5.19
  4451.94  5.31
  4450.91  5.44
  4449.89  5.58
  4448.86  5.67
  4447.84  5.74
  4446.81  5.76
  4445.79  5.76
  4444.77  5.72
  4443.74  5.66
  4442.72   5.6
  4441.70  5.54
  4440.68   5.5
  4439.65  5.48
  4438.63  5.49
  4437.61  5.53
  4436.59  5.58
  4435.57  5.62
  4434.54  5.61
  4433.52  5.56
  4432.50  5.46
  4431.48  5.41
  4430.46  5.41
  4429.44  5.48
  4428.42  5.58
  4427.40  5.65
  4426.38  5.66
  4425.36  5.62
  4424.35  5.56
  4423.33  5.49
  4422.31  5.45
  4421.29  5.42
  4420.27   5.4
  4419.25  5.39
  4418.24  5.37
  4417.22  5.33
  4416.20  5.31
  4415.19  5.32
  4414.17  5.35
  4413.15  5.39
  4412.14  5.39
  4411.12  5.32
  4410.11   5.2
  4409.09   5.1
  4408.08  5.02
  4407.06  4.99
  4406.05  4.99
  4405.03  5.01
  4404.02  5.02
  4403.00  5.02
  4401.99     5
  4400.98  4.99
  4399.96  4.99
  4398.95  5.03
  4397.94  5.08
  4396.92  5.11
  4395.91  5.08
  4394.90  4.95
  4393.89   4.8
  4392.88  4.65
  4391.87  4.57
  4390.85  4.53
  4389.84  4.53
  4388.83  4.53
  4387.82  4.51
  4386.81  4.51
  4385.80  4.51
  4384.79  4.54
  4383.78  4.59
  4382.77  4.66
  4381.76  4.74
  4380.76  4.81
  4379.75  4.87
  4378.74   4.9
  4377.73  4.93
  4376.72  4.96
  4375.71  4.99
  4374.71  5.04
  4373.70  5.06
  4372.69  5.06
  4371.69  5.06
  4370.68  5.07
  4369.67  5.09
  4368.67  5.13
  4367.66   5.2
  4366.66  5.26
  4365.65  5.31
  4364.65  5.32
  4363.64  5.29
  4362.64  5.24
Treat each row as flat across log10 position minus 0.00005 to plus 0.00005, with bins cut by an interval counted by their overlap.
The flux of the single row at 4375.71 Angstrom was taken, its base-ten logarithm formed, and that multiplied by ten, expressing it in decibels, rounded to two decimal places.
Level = 6.98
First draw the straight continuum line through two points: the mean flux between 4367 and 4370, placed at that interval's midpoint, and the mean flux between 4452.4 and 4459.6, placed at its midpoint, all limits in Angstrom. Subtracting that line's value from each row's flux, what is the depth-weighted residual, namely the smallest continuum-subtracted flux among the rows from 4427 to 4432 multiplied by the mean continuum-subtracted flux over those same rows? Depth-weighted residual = 0.08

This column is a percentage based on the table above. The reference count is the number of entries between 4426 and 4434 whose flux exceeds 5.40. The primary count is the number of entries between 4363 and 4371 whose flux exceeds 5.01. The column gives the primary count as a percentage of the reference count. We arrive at 100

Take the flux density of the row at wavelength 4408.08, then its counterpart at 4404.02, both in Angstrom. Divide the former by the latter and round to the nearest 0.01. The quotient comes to 1.00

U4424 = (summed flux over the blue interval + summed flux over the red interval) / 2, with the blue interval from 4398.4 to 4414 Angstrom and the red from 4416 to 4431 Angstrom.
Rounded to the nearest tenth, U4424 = 79.3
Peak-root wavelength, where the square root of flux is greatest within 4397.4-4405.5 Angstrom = 4397.94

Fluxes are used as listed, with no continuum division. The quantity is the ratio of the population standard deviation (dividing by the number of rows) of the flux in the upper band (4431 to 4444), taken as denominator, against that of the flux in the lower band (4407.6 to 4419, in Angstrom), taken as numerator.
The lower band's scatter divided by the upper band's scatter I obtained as 1.7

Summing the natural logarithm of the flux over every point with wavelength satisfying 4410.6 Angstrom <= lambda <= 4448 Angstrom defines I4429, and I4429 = 63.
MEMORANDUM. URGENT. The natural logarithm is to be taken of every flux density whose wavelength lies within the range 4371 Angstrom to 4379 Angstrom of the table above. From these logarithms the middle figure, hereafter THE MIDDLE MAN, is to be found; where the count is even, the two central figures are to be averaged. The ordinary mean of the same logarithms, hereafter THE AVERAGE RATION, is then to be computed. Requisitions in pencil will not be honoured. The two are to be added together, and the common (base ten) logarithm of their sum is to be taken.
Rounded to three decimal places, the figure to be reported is 0.508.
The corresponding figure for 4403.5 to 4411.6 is 0.510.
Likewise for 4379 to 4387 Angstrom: 0.487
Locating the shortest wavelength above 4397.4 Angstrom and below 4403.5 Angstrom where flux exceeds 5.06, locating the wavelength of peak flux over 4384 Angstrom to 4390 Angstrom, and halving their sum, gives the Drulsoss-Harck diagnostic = 4391.4 Angstrom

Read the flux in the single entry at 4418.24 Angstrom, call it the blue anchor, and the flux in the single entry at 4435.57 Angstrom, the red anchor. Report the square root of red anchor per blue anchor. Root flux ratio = 1.02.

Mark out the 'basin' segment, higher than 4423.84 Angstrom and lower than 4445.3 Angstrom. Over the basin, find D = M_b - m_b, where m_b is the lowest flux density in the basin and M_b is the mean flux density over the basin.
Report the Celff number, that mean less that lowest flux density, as 0.15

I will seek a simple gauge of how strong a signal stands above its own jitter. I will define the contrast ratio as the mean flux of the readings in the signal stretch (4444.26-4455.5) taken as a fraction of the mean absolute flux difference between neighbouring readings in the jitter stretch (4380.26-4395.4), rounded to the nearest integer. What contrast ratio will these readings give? 104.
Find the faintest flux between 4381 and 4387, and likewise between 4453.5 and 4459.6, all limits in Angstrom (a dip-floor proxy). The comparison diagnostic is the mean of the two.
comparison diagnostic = 4.82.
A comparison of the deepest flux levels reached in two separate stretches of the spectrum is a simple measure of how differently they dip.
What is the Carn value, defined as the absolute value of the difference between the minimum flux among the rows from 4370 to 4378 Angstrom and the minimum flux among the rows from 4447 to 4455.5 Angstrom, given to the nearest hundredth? 0.20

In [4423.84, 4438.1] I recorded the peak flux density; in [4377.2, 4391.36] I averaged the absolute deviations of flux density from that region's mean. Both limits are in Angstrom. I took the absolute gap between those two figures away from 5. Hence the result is -0.52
